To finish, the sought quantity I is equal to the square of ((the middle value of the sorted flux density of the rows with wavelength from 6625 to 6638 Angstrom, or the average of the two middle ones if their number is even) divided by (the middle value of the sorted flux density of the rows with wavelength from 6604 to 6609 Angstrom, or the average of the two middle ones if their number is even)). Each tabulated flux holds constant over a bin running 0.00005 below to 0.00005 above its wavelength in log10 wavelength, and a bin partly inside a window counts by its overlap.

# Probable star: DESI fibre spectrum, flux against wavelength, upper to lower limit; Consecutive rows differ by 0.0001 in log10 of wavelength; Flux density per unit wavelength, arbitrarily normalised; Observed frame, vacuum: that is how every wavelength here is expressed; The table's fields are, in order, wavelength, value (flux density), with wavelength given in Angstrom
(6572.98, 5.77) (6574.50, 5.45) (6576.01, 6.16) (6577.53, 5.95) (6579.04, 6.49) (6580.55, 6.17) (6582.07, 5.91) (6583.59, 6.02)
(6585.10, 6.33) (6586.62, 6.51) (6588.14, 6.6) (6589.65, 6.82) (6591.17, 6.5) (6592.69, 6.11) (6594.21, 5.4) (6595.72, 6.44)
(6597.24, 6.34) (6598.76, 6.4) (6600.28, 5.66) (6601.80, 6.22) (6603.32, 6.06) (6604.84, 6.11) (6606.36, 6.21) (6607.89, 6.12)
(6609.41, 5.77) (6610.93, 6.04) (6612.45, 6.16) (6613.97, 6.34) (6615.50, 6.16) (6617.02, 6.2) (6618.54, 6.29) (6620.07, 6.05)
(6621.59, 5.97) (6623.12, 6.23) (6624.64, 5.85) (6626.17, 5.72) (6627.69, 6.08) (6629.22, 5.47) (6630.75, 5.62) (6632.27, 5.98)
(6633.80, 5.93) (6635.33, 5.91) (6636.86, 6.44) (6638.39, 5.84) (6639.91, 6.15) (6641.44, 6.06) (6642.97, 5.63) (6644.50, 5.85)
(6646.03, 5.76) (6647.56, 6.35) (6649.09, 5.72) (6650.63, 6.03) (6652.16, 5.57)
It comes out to 0.94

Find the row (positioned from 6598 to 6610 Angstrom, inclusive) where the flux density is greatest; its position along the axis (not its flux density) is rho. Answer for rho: 6598.76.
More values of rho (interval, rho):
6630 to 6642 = 6636.86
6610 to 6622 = 6613.97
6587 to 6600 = 6589.65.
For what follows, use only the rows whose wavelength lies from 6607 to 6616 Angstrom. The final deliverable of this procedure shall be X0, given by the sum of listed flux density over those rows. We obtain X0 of 36.6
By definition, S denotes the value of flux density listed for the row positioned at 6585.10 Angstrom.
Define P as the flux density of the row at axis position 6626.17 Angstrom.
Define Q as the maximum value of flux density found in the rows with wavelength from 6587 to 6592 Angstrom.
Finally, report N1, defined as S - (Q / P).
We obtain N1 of 5.1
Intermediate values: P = 5.72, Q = 6.82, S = 6.33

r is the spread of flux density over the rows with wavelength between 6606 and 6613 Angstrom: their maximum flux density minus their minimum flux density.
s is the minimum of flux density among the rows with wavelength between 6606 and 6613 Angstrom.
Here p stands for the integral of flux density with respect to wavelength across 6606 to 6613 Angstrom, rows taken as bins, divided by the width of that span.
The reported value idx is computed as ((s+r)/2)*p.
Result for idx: 18.8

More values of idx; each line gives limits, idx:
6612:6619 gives 19.8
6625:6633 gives 17.6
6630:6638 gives 19.2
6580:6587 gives 20.1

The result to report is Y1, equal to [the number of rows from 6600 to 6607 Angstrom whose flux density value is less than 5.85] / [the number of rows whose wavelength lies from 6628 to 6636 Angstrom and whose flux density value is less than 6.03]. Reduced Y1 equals 0.2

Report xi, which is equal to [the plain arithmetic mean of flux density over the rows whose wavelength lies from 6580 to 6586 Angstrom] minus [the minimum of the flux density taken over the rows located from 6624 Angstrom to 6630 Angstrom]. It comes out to 0.64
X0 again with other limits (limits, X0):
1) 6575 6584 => 36.7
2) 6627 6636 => 35.0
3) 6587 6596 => 37.9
